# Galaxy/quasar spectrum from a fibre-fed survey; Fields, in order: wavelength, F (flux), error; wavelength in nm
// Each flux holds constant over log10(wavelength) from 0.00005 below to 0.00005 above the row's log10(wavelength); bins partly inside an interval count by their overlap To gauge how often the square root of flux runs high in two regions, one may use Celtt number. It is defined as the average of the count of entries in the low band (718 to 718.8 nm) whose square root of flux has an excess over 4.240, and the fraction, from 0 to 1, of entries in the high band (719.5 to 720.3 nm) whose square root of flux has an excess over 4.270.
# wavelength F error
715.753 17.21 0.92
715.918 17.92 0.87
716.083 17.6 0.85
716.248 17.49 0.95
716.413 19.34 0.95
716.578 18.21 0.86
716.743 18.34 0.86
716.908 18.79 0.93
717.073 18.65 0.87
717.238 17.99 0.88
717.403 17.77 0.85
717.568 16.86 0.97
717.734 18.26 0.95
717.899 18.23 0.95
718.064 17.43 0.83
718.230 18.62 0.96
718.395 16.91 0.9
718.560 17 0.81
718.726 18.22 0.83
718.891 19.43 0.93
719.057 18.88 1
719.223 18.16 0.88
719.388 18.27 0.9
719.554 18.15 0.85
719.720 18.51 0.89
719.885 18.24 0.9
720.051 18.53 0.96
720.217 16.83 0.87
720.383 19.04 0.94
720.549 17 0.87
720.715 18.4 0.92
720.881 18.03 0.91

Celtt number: 1.3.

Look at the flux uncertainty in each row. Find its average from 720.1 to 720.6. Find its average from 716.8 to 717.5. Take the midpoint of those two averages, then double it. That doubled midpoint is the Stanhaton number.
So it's 1.78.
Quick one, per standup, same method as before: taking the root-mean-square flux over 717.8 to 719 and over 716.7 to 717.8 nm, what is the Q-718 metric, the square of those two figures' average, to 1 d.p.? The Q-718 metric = 325.8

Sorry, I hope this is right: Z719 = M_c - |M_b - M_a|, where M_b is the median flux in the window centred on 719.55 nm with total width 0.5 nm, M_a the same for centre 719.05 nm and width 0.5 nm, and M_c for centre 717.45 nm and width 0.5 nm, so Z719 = 17.2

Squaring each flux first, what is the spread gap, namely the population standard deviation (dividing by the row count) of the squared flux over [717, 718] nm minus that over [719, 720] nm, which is 10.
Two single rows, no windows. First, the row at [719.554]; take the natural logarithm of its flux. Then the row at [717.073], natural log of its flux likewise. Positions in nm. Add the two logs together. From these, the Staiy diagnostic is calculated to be 5.82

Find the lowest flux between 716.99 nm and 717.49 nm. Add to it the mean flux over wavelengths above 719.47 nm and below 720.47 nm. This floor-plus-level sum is 36.0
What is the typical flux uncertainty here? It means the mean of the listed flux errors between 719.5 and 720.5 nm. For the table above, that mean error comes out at 0.902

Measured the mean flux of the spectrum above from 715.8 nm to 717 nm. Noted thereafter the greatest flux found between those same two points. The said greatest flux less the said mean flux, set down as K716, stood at 1.1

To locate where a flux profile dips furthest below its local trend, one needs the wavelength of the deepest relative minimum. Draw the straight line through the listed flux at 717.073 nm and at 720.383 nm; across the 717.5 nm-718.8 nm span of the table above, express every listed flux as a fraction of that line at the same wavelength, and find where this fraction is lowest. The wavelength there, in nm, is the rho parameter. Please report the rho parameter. 718.395 nm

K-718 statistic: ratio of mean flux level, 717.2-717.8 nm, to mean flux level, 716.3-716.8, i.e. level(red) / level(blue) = 0.95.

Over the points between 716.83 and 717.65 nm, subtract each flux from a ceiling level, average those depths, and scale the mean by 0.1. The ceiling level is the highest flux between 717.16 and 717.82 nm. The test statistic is 0.025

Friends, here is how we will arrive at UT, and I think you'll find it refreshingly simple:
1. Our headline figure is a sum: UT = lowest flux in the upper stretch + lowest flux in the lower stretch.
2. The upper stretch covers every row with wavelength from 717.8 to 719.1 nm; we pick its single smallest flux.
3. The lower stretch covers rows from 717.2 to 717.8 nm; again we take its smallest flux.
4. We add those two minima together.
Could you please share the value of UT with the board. 33.8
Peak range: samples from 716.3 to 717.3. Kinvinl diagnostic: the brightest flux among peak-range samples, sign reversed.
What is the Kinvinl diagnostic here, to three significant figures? -19.3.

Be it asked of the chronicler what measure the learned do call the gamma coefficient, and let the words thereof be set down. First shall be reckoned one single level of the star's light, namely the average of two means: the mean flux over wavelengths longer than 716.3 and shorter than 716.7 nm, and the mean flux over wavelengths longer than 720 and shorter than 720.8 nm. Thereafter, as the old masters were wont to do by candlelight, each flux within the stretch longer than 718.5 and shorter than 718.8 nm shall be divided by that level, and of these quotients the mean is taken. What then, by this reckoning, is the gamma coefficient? 0.96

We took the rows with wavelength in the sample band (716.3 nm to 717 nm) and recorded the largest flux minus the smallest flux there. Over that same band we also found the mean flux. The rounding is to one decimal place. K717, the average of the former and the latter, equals 9.9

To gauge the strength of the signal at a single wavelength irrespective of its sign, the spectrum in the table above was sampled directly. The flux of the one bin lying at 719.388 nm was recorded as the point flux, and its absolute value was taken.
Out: 18.3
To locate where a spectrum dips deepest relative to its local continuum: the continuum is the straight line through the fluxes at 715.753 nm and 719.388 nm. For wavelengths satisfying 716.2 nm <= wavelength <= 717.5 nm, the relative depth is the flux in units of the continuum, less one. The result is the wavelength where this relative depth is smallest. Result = 717.403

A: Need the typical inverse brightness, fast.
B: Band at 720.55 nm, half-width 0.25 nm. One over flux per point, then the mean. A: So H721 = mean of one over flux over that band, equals 0.0552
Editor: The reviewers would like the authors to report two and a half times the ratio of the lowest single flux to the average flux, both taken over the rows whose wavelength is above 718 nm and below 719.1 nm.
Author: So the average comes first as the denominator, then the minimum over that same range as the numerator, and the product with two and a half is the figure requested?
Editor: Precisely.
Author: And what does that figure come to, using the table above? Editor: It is 2.34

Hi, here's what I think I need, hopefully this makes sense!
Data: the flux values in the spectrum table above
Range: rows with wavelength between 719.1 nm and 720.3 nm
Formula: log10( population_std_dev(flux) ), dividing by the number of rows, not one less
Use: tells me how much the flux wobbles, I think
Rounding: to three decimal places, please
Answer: -0.270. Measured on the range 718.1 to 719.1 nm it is -0.029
